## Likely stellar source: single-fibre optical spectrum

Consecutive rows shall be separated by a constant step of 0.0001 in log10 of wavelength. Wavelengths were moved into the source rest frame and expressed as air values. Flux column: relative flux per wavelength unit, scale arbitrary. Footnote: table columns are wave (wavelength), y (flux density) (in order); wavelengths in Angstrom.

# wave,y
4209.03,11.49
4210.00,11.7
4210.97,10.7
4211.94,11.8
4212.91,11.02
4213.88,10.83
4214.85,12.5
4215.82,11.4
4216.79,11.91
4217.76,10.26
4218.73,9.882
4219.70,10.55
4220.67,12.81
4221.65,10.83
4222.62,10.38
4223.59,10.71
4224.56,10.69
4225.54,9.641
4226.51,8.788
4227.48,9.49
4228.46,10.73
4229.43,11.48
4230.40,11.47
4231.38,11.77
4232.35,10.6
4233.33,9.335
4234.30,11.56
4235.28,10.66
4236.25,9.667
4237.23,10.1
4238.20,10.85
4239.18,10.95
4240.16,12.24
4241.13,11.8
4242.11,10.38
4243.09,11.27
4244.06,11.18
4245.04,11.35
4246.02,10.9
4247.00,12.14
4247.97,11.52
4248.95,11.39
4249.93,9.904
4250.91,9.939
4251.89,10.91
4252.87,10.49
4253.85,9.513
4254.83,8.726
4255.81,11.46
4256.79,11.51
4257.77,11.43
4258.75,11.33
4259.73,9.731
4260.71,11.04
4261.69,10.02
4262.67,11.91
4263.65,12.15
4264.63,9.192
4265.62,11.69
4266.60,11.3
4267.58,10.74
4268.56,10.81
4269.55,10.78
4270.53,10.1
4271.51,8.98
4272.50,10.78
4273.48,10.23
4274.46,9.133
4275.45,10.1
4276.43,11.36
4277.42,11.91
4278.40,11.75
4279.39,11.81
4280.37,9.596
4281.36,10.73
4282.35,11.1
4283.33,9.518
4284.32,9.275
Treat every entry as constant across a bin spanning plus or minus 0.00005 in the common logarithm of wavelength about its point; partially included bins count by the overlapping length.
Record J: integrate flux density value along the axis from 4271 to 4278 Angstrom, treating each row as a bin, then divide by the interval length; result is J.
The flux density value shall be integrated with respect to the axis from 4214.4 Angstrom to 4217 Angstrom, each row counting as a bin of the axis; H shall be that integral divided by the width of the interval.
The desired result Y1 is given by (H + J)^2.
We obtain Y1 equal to 498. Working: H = 11.9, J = 10.4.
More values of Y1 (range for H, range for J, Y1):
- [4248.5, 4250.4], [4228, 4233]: 475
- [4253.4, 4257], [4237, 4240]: 444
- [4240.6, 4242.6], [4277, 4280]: 523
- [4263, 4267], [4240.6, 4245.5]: 498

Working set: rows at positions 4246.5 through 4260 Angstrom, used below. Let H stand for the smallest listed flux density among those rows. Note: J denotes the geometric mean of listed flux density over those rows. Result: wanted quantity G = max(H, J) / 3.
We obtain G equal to 3.56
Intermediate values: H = 8.726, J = 10.7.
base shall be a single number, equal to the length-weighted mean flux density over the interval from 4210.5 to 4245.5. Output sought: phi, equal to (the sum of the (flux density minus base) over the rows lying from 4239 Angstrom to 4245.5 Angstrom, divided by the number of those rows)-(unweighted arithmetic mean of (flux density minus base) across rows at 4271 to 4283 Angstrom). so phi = 0.7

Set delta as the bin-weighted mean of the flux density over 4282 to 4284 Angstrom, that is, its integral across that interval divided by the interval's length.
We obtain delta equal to 10.2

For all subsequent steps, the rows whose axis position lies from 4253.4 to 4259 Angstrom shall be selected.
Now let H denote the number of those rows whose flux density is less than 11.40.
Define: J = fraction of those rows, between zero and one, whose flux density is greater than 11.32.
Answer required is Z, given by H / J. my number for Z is 4.5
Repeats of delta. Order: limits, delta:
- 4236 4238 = 10.1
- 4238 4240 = 11.1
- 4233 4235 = 10.6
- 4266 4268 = 11.1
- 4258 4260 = 10.7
